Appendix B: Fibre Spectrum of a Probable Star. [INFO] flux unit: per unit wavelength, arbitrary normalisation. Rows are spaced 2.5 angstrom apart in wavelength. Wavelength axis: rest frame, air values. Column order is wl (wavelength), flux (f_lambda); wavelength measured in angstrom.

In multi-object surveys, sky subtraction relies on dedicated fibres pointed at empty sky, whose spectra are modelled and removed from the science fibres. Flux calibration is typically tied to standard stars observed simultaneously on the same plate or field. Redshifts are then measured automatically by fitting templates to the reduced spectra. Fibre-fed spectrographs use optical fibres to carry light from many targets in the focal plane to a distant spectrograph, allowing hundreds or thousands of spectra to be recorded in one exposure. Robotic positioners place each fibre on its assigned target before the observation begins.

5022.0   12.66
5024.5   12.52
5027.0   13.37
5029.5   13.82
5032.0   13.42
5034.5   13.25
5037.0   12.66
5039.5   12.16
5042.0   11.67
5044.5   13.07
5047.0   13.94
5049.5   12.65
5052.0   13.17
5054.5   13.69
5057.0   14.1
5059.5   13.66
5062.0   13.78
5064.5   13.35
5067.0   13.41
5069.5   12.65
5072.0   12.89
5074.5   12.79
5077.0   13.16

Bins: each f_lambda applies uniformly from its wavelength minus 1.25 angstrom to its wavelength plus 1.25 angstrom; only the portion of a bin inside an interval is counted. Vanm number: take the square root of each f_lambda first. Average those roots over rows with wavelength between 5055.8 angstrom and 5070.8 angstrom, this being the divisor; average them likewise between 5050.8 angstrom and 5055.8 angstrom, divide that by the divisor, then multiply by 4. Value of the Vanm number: 3.99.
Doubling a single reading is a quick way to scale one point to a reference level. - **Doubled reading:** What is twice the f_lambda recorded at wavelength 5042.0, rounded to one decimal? 23.3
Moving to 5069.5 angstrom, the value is 25.3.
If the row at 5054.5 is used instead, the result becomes 27.4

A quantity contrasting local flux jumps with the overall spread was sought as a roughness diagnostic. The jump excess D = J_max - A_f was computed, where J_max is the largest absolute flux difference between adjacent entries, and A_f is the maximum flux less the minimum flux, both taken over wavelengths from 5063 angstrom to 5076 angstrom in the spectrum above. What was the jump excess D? 0.0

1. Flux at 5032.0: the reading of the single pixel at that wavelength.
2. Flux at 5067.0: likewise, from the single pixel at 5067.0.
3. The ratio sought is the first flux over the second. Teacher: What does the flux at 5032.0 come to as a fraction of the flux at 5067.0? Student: 1.00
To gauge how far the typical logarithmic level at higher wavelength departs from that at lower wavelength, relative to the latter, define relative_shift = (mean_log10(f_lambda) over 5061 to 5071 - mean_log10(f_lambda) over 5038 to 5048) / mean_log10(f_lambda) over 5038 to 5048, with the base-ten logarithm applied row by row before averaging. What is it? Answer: 0.019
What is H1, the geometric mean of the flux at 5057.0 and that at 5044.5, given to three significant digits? 13.6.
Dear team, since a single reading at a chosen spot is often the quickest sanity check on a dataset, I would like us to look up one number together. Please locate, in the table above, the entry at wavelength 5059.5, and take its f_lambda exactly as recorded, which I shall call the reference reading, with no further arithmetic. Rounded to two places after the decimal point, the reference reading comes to 13.66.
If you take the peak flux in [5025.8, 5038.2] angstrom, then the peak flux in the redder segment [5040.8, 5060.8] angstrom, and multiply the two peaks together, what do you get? 195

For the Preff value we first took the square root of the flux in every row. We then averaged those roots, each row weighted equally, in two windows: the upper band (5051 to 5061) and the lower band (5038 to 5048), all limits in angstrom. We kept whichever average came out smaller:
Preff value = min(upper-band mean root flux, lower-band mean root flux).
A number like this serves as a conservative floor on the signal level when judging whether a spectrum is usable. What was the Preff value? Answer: 3.56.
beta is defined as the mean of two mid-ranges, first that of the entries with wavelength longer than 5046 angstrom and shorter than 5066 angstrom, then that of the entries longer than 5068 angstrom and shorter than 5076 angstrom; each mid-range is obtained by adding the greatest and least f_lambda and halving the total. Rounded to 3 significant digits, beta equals 13.1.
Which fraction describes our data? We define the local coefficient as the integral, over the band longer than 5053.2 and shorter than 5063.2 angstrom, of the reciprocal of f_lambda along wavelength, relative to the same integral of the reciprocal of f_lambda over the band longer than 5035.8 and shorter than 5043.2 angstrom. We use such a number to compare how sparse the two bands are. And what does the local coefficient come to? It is 1.2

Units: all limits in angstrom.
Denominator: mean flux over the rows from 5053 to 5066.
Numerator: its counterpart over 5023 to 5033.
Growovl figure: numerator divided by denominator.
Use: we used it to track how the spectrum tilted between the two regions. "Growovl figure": 0.97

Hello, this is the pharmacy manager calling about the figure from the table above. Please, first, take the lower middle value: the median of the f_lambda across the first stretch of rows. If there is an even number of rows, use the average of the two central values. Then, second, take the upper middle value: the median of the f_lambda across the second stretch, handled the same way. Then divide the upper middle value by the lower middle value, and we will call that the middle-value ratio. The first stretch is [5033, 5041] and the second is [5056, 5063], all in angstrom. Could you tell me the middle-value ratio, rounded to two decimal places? 1.09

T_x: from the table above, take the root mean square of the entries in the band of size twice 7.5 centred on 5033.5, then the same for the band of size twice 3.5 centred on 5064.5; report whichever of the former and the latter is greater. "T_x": 13.5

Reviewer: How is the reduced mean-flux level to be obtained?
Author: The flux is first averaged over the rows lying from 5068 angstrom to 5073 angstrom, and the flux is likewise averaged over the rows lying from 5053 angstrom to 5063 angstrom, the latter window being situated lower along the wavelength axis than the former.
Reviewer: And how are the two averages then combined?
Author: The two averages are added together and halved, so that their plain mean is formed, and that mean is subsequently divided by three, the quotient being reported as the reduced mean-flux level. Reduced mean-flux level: 4.43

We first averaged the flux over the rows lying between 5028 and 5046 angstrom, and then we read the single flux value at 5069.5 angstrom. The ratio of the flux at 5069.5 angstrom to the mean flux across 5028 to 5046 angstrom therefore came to 0.98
